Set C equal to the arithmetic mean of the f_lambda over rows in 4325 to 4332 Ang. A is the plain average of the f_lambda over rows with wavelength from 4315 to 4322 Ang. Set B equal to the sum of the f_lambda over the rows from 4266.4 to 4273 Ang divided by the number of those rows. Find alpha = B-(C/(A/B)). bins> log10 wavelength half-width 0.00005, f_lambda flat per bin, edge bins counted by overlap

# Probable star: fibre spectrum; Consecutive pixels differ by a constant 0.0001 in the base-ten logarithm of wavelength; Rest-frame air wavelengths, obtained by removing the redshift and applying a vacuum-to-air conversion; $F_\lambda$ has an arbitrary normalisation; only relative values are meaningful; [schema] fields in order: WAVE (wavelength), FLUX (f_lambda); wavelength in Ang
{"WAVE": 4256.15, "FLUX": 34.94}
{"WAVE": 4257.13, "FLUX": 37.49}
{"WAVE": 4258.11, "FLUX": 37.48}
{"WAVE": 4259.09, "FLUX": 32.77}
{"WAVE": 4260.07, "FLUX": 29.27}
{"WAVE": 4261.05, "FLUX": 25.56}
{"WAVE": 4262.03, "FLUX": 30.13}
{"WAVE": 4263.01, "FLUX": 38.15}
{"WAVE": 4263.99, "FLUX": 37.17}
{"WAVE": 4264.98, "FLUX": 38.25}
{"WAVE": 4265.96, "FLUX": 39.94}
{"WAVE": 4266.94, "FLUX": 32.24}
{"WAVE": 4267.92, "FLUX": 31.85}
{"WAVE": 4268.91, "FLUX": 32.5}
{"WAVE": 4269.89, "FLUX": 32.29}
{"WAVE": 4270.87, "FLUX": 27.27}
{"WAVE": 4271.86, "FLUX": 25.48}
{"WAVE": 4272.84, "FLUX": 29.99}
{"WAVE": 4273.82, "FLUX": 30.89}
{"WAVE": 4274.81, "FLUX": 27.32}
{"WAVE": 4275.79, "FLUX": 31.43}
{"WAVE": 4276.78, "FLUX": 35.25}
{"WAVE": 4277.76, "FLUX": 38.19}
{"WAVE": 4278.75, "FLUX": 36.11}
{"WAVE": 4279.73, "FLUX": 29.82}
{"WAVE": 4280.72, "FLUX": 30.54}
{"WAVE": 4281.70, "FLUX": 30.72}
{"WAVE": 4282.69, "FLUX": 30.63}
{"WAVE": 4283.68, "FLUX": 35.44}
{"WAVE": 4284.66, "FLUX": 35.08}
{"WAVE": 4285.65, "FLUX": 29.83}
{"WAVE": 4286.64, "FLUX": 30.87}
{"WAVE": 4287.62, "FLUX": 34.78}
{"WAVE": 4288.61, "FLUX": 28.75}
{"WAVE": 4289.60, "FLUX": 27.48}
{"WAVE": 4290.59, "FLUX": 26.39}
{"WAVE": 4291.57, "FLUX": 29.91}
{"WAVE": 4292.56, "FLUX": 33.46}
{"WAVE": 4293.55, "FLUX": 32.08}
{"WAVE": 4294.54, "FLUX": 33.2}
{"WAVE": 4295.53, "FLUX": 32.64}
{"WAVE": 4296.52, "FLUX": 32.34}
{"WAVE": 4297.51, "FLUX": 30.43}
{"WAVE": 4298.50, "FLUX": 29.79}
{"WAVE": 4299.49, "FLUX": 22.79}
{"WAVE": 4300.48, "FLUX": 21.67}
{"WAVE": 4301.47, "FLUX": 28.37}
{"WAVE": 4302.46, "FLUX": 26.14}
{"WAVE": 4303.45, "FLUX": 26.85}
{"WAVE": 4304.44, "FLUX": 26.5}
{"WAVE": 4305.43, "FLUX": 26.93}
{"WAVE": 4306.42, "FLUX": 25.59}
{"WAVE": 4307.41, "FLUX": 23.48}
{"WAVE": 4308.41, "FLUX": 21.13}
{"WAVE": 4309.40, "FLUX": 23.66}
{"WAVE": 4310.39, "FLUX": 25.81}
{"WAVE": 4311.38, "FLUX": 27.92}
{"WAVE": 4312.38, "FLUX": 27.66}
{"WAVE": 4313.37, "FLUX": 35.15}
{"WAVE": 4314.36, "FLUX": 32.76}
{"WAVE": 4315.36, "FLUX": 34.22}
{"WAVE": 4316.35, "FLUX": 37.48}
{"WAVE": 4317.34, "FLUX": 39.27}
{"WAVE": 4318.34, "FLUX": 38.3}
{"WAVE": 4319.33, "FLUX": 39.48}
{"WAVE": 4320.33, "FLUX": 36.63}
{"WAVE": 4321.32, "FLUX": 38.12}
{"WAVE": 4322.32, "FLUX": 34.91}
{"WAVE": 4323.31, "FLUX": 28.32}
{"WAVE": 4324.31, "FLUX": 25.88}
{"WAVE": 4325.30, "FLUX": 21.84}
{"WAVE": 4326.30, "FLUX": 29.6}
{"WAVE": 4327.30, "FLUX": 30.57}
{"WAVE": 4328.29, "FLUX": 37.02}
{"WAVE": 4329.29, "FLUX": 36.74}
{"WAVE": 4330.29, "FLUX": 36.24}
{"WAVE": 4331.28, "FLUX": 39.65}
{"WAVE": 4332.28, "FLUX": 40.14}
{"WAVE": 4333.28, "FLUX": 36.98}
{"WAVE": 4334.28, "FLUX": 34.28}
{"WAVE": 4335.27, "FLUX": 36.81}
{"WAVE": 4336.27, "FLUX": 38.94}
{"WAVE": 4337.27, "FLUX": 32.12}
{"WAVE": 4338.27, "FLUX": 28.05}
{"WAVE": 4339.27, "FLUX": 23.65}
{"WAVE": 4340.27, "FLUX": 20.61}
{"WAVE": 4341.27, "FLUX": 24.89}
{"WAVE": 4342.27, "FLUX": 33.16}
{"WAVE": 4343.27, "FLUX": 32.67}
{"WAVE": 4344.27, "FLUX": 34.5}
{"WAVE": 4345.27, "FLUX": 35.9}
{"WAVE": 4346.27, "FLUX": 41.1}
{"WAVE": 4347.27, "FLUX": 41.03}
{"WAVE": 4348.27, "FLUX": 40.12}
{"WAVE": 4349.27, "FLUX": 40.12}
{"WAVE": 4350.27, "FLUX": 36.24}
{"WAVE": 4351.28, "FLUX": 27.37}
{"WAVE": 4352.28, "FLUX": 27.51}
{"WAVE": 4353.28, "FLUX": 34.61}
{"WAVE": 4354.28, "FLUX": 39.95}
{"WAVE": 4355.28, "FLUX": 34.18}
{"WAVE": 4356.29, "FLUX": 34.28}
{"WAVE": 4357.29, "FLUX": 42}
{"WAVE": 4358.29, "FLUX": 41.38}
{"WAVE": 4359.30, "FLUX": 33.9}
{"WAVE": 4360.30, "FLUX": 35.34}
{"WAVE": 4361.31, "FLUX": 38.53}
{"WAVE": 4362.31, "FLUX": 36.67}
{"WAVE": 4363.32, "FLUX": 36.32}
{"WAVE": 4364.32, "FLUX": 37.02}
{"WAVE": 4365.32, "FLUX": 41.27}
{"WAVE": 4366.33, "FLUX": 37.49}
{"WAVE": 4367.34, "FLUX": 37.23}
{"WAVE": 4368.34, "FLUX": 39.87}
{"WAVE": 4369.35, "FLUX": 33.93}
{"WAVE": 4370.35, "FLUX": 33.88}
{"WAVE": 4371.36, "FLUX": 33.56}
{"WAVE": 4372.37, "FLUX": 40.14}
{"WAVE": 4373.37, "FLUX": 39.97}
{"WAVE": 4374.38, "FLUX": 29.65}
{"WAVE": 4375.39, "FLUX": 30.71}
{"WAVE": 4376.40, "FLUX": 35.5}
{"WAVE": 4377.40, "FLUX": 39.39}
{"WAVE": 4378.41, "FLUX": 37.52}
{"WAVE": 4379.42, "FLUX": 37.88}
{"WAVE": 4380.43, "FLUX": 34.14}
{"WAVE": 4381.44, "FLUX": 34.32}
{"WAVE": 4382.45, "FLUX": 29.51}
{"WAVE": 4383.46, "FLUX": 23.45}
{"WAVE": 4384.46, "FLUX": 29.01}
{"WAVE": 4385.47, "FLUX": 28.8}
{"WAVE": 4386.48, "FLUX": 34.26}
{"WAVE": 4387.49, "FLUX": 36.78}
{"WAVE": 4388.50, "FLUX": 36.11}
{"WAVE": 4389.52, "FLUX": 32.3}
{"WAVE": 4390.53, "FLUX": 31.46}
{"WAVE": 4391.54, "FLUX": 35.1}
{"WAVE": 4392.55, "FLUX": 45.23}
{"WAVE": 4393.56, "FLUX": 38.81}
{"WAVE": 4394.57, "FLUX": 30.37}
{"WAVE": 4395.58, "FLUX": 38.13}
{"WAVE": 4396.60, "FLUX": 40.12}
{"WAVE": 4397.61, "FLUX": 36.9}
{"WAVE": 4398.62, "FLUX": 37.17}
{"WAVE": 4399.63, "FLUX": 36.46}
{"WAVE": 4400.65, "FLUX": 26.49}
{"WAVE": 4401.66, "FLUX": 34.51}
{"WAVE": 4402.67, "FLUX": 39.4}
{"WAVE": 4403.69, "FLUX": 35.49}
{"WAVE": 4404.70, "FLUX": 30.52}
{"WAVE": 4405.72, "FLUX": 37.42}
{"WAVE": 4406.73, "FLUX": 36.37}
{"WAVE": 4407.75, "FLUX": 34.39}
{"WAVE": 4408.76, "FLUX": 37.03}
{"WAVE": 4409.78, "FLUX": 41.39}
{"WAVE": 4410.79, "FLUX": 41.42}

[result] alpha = 3.7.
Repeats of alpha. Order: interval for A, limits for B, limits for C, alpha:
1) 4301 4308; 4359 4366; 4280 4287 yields -7.9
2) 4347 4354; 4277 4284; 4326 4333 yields -0.4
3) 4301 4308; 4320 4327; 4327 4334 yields -12.3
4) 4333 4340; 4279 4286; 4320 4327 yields 2.1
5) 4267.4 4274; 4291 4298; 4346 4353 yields -6.6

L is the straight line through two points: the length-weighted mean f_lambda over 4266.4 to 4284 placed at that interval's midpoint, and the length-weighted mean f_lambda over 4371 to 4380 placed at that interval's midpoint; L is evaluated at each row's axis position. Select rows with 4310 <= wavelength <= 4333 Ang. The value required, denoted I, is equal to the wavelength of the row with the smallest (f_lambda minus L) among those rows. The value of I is 4325.30 Ang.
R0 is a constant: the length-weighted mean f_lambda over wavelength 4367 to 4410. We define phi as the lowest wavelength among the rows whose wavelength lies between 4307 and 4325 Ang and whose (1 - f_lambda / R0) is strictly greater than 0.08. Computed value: 4307.41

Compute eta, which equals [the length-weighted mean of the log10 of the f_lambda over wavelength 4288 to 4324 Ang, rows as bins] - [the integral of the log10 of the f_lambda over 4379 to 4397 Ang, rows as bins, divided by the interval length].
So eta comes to -0.056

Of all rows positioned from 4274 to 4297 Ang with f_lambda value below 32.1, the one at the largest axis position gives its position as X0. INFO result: 4293.55 Ang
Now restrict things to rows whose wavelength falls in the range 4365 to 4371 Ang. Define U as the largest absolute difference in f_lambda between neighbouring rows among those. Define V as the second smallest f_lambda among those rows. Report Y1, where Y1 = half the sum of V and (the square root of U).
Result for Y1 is 18.2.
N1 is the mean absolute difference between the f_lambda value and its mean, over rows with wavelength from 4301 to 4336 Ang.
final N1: 5.3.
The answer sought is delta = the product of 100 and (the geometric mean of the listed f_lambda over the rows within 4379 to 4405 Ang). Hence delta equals 3401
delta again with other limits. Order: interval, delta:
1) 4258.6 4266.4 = 3354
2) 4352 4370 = 3658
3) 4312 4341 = 3298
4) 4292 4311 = 2724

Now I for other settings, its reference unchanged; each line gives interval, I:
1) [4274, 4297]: 4290.59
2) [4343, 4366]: 4351.28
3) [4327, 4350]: 4340.27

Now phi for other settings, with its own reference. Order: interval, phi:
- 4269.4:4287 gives 4270.87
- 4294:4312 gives 4297.51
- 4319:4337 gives 4323.31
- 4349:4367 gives 4351.28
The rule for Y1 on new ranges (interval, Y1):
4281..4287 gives 16.5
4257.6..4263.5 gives 16.1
